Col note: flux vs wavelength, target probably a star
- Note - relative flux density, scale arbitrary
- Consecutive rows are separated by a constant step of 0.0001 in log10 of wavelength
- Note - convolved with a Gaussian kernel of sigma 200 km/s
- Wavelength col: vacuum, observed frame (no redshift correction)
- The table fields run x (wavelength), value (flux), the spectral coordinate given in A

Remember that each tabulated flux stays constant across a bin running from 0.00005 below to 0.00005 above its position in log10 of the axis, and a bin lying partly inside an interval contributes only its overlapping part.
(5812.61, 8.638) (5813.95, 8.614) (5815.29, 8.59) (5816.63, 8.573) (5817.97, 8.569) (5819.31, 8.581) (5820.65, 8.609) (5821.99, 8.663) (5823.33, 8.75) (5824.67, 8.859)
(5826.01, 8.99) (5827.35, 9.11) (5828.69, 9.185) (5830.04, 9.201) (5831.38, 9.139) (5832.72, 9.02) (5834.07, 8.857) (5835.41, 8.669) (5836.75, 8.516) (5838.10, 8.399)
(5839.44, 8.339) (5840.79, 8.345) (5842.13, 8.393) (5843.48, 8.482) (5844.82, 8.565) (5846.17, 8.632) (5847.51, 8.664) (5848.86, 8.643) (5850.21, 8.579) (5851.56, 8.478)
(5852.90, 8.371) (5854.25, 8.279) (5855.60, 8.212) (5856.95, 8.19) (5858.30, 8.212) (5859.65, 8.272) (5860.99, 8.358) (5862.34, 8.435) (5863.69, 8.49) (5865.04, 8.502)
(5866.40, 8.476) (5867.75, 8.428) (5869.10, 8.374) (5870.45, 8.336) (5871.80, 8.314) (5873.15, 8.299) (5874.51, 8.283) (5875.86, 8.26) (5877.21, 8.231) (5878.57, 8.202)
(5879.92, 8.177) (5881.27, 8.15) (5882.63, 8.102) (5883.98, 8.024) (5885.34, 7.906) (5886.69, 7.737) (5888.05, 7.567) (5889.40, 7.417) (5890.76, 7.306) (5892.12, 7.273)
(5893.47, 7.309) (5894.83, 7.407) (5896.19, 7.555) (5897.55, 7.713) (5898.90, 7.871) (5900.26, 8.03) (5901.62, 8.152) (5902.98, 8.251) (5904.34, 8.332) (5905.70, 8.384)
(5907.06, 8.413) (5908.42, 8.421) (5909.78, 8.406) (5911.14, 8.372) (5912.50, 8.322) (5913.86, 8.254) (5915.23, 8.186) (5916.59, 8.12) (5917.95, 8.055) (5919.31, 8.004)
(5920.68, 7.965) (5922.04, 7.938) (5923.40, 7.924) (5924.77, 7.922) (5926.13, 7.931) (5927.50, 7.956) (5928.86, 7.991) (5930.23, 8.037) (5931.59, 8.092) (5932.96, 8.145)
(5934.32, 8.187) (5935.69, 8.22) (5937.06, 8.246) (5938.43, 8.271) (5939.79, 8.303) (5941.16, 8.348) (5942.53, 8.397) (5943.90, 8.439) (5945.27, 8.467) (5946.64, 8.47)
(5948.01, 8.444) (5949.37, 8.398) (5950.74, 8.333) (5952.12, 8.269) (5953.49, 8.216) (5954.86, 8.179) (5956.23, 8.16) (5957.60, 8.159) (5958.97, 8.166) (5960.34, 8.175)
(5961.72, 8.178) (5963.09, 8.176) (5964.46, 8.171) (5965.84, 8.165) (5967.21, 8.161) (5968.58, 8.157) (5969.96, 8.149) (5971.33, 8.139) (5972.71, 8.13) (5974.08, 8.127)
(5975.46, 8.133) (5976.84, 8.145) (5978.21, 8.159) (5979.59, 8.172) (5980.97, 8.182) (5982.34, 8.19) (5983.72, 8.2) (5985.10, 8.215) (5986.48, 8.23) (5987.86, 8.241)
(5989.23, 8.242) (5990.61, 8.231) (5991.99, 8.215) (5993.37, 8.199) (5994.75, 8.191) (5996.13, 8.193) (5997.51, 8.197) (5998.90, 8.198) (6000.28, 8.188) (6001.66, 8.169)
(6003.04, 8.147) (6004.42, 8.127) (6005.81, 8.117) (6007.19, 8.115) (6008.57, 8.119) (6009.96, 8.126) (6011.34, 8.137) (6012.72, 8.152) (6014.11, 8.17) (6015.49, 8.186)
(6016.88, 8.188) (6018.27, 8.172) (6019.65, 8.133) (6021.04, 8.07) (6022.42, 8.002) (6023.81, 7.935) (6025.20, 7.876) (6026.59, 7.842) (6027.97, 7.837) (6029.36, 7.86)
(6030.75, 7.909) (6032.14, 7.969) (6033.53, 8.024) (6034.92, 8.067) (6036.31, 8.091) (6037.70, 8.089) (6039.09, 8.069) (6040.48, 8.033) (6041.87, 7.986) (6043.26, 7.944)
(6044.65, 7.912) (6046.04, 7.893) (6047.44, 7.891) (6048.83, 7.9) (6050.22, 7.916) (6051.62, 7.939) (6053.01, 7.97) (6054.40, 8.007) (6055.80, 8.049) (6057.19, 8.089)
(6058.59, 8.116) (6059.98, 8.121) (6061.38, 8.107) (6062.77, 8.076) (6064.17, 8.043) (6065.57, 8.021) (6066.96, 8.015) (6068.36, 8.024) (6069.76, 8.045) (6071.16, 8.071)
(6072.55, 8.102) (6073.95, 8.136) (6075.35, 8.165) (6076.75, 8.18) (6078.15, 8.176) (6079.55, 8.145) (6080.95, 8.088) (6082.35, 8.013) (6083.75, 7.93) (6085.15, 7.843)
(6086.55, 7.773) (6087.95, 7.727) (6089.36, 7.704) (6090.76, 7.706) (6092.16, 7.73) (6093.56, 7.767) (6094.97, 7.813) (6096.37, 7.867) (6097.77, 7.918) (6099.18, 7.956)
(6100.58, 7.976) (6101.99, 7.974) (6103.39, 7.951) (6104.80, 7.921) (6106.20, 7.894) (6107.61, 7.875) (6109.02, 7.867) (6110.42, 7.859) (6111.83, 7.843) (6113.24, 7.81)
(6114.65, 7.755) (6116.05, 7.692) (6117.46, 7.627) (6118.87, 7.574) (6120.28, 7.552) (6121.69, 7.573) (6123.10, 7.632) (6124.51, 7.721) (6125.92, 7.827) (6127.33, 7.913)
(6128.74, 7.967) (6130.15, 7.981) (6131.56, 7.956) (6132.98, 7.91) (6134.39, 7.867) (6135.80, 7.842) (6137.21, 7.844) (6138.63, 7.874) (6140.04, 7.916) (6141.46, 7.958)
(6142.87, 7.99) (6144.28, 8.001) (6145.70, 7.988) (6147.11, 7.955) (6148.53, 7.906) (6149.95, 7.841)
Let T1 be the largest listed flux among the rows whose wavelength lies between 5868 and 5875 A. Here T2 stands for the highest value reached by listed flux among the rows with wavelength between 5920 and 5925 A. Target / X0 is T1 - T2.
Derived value 0.41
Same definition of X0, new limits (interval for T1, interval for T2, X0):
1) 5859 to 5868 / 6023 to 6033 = 0.53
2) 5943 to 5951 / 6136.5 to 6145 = 0.47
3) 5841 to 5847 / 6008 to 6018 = 0.44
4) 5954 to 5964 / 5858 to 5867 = -0.32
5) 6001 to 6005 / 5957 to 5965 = -0.01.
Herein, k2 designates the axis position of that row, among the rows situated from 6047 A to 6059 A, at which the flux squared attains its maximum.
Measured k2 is 6058.59 A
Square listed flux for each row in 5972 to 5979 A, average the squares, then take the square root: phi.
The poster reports 8.14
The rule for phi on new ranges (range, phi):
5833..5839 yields 8.61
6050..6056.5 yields 7.98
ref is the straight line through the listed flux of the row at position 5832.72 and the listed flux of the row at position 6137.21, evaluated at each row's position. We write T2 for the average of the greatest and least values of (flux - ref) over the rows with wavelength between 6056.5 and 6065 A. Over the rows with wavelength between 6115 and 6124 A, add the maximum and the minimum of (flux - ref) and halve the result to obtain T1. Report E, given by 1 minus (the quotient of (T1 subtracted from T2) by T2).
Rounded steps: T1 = -0.30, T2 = -0.05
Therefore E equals 5.7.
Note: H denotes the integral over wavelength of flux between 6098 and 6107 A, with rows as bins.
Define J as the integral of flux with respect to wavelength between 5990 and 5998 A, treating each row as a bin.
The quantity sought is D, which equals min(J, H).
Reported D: 66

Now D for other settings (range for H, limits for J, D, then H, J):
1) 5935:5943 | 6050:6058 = 64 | 66.3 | 64.0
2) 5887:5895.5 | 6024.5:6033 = 63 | 62.8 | 67.0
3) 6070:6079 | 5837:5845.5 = 72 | 73.2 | 71.6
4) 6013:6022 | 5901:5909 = 67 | 73.3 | 66.6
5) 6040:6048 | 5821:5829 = 64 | 63.5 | 71.3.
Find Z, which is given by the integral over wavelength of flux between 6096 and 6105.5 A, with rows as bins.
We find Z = 75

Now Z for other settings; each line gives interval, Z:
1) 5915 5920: 40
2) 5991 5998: 57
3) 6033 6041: 65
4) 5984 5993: 74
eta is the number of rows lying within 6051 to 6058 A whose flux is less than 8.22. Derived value 5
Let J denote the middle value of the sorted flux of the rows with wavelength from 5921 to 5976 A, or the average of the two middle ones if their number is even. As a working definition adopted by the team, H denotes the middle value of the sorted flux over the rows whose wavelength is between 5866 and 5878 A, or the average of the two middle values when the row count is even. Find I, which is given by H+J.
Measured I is 16.5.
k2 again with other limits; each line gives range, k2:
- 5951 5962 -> 5952.12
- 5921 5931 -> 5930.23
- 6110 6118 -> 6110.42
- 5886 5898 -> 5886.69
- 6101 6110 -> 6101.99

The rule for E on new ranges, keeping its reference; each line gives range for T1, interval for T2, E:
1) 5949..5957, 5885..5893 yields 0.2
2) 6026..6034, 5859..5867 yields 0.6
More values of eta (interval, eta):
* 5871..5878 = 0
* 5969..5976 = 5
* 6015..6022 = 5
